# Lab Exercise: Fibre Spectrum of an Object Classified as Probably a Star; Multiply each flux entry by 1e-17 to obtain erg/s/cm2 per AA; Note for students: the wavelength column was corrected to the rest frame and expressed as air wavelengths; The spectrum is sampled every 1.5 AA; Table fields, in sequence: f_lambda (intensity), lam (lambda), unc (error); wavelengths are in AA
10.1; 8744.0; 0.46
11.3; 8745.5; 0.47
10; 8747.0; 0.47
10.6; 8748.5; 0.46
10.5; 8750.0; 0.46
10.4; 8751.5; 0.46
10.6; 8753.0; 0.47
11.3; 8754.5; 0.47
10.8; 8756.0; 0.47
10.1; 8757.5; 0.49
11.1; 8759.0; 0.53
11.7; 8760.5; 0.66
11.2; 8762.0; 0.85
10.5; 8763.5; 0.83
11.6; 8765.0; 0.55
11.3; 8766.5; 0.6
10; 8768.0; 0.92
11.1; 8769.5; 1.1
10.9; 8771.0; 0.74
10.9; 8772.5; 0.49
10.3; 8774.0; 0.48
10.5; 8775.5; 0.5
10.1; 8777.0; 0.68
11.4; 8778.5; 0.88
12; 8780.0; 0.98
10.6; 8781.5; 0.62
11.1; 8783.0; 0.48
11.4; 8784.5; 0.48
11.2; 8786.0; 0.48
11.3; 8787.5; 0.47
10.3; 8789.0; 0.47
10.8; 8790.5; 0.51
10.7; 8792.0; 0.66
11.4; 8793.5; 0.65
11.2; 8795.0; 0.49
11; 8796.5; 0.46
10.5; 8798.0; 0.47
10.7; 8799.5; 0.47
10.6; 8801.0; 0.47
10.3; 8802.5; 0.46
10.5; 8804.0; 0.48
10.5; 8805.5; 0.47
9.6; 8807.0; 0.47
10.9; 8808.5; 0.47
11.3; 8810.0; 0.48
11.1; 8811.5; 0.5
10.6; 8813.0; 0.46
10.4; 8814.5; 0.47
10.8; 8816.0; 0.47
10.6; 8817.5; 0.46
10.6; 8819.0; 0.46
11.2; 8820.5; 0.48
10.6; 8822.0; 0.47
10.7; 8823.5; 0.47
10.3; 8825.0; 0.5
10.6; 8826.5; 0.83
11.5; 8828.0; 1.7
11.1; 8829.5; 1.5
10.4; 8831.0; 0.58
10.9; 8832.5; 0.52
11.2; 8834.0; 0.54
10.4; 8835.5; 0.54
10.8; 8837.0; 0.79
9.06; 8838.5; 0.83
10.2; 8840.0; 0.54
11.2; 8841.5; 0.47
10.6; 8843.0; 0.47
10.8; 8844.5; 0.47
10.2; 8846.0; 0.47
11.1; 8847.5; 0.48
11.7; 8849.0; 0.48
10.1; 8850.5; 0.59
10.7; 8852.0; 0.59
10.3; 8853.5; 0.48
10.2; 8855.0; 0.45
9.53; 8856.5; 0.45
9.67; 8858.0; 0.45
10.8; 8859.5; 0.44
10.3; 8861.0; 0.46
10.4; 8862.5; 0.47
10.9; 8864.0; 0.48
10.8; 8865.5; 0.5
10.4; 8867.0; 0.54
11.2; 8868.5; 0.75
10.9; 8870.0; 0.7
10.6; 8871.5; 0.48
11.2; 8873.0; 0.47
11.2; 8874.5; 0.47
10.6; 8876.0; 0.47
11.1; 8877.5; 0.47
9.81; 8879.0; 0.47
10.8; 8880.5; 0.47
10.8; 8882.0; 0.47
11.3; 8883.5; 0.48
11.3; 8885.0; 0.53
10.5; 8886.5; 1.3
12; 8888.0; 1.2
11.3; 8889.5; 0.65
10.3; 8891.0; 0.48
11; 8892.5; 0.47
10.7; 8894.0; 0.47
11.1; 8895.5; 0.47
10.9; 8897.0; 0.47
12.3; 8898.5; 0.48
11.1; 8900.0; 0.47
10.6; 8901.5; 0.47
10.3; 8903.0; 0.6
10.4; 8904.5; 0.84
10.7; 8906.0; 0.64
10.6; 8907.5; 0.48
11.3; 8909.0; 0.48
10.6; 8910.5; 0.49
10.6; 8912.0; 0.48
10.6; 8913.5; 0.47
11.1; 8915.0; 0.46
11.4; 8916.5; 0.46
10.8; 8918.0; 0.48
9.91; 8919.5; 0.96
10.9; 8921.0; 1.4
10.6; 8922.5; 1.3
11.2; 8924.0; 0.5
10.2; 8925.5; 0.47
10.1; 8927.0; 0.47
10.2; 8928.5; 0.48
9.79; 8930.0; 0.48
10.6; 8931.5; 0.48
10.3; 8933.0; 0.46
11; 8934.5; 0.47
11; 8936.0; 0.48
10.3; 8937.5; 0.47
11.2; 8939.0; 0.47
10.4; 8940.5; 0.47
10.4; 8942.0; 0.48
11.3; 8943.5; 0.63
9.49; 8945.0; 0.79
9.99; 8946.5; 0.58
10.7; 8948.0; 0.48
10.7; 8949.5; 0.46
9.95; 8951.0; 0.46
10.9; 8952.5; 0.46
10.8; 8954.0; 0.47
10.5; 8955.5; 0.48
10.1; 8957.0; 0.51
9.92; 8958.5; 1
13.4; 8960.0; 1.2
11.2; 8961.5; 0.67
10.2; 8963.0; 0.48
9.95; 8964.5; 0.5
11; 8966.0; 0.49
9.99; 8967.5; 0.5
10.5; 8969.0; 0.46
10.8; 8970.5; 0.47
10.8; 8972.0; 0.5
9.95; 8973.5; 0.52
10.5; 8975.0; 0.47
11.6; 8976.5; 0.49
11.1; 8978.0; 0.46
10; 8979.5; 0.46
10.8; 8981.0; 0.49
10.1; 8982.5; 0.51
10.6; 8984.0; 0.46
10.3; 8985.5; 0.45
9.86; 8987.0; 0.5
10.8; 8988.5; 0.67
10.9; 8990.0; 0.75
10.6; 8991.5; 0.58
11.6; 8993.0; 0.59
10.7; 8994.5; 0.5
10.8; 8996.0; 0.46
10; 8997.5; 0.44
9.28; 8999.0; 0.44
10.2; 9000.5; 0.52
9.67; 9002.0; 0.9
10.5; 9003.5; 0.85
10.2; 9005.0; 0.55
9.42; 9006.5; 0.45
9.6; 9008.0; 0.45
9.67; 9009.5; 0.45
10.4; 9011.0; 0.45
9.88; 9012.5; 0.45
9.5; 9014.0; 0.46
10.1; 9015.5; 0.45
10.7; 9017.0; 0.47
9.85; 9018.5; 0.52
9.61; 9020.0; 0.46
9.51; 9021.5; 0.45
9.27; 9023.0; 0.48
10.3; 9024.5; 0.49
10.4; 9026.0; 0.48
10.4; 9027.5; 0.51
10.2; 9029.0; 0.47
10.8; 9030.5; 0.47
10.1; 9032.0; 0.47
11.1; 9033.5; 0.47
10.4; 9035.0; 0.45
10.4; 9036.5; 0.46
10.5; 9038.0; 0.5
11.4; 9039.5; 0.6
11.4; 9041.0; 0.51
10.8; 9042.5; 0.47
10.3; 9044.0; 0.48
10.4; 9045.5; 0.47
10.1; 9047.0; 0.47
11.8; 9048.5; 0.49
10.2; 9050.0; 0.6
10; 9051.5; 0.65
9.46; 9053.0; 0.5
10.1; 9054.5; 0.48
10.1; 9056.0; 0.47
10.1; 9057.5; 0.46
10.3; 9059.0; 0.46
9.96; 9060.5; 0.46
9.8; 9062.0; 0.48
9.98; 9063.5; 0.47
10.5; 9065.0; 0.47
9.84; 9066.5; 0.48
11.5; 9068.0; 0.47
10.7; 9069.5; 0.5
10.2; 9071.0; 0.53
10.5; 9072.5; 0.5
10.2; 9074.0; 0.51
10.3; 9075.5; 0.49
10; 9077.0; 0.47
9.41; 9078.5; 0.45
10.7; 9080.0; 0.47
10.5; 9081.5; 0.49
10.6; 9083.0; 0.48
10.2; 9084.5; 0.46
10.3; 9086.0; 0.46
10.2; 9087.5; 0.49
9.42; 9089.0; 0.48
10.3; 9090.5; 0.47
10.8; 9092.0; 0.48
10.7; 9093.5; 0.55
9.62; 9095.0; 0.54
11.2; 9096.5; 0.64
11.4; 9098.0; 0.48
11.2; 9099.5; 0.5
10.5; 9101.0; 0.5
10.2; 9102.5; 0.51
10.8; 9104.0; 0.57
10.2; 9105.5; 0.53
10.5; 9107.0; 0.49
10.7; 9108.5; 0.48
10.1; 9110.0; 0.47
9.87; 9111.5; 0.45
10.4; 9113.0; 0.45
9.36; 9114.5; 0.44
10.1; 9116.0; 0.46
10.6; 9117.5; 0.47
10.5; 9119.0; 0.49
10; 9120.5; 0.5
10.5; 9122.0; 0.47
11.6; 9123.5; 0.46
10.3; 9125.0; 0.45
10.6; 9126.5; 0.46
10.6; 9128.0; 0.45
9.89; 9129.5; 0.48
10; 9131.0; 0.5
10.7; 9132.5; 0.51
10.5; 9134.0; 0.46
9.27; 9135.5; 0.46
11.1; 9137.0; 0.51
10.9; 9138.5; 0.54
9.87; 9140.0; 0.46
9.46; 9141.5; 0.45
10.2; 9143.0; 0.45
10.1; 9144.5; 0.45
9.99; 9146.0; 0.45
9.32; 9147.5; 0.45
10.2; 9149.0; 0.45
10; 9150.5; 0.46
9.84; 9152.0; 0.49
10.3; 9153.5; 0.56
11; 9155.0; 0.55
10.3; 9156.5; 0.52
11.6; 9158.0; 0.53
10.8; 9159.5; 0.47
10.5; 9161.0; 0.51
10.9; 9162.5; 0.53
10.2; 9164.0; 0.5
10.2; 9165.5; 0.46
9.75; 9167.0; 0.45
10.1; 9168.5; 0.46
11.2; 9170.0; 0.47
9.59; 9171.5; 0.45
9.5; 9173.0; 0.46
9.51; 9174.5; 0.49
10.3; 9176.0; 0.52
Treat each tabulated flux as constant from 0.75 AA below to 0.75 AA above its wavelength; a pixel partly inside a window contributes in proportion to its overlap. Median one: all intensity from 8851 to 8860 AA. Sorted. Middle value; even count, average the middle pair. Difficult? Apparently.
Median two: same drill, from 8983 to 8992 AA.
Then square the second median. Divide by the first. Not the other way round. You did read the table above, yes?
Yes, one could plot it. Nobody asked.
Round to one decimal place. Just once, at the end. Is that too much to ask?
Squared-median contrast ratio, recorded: 11.0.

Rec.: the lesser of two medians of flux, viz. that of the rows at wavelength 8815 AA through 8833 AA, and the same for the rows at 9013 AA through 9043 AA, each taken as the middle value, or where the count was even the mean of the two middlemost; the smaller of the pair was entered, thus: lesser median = 10.4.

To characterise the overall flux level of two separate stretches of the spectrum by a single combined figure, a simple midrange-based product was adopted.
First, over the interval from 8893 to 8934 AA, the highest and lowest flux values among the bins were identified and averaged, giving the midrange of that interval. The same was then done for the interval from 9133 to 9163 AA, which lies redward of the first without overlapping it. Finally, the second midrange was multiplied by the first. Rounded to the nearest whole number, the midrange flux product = 115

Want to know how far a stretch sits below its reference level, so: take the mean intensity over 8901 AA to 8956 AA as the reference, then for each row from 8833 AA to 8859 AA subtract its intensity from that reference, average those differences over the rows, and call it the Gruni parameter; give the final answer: 0.1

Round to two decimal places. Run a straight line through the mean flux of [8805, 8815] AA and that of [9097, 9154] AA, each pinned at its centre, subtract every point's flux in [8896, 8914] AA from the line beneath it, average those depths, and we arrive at -0.30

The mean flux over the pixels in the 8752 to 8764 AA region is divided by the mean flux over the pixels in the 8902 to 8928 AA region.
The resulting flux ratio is 1.02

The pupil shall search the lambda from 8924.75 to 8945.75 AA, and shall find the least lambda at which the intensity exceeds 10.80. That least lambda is 8934.5 AA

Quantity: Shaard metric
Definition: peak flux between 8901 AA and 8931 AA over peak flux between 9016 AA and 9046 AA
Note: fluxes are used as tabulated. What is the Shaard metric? 1.00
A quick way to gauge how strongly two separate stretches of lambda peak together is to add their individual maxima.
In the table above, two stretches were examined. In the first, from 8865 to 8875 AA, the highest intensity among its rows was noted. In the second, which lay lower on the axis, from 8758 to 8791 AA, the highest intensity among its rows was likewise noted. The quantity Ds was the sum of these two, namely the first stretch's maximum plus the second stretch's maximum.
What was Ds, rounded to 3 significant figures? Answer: 23.2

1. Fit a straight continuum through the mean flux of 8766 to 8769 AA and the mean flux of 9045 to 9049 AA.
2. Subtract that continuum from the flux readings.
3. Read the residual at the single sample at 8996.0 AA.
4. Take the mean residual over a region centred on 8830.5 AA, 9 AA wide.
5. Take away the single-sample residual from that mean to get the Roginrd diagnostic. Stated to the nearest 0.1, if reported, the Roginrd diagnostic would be 0.2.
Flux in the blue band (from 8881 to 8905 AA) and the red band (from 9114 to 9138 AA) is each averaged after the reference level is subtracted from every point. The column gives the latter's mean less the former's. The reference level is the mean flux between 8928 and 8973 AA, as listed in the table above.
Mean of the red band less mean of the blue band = -0.6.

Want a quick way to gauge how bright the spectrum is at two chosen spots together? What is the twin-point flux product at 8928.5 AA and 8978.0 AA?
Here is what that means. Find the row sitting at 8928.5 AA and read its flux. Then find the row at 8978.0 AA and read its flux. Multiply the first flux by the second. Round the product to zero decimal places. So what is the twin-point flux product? 113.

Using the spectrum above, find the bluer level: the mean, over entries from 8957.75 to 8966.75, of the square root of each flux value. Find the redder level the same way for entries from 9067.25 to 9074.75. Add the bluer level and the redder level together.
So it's 6.56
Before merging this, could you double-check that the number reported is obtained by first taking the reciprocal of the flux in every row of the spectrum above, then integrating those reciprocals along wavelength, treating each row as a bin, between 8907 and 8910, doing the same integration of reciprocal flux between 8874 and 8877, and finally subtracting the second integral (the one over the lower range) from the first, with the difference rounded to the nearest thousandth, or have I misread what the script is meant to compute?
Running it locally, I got -0.001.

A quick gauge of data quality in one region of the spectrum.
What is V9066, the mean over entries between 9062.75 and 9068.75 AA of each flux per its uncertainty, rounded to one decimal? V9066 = 22.1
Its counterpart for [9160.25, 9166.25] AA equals 20.9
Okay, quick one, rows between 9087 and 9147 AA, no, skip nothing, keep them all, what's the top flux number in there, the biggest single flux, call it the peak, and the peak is 11.6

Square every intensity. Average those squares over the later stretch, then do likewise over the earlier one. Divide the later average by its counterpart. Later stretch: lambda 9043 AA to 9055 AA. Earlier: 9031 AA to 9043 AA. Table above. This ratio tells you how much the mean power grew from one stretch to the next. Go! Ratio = 0.92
